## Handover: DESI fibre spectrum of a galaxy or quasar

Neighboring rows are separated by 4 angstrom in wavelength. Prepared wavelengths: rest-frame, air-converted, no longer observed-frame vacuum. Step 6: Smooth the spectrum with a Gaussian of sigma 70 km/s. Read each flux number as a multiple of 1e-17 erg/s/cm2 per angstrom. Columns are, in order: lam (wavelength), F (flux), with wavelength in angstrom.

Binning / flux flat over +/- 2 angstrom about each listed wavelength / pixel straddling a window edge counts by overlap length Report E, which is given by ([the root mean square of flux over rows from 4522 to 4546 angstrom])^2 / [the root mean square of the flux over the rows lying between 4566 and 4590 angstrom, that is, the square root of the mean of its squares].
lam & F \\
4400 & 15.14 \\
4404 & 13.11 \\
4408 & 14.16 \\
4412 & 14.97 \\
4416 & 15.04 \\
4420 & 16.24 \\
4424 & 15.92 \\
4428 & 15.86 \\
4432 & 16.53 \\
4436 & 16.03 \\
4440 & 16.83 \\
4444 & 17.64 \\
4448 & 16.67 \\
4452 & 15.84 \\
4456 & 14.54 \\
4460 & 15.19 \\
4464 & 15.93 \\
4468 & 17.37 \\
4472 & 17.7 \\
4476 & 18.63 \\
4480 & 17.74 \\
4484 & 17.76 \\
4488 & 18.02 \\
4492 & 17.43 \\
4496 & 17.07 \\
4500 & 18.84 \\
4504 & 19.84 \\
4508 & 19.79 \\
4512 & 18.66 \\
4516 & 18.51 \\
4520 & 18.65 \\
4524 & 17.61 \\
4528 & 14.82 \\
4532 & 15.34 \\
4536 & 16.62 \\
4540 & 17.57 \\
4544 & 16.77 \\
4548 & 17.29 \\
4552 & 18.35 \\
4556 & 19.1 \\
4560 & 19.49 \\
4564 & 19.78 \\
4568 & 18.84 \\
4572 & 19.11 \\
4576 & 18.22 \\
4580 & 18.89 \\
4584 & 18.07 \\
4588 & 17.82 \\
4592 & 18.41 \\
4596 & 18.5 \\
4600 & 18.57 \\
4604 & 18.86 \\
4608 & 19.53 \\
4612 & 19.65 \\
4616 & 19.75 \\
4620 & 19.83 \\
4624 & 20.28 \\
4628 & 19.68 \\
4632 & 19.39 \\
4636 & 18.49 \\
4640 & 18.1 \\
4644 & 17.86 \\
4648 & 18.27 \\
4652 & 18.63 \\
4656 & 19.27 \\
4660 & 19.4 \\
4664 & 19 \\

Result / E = 15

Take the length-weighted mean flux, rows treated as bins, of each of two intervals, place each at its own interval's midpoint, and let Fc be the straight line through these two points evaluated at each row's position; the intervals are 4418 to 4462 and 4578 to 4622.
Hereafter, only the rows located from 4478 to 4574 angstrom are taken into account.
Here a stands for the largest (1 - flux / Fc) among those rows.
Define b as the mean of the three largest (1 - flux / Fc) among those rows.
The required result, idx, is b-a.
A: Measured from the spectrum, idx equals -0.040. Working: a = 0.16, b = 0.12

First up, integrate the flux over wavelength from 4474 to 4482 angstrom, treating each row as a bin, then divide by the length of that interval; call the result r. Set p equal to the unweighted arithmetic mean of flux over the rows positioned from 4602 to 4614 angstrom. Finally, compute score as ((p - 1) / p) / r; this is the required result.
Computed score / 0.0521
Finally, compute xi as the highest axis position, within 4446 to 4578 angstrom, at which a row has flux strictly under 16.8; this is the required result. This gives 4544 angstrom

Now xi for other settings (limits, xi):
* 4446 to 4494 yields 4464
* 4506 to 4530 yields 4528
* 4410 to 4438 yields 4436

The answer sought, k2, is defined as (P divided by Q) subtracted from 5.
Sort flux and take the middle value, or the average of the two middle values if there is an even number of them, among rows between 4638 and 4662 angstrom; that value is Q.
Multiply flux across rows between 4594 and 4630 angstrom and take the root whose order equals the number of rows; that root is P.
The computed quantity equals 3.95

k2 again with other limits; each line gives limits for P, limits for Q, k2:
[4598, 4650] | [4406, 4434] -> 3.80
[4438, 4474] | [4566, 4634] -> 4.13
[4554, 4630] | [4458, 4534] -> 3.93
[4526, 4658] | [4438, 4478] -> 3.90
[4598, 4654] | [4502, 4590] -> 3.97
